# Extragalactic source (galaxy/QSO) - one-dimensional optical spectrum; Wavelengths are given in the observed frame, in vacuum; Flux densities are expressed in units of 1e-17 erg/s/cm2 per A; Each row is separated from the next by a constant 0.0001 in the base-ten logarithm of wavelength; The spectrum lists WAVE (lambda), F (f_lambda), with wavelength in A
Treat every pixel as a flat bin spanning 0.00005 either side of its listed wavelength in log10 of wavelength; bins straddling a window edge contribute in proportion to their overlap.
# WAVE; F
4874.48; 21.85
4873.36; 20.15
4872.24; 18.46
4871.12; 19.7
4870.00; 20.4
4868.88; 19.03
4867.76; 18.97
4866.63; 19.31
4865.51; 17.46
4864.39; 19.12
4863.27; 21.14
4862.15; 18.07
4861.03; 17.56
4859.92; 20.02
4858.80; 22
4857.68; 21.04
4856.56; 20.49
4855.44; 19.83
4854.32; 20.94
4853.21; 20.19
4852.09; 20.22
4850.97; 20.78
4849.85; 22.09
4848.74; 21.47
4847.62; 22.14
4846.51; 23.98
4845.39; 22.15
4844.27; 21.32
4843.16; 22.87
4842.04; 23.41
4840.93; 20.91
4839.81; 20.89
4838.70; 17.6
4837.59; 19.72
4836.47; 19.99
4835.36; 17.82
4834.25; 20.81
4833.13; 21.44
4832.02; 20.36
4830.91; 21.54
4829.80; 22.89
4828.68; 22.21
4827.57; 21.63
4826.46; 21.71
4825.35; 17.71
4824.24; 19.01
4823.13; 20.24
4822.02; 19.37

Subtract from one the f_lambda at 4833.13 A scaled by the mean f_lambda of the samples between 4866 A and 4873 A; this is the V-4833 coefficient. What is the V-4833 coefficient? -0.11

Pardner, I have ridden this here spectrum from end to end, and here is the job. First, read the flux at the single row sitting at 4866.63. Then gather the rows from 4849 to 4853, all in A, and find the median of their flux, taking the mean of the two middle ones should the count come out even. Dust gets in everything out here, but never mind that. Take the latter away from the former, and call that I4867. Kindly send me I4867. -1.5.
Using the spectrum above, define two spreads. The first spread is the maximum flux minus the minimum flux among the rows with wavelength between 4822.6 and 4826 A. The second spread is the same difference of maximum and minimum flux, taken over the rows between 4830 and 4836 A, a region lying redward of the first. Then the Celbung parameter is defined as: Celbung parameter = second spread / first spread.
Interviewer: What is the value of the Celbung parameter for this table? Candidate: 1.5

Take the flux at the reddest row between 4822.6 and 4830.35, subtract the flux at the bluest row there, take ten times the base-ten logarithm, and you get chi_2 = 4.2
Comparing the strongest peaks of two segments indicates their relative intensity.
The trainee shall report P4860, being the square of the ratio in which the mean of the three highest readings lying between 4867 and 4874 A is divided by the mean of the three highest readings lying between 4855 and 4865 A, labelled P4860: 0.88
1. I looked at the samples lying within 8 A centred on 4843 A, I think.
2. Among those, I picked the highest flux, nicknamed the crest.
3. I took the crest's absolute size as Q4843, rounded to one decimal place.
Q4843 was 24.0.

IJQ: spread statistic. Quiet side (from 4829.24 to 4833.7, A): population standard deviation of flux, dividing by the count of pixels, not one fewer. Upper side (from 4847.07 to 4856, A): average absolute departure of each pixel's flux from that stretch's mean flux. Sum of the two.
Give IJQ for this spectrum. 1.6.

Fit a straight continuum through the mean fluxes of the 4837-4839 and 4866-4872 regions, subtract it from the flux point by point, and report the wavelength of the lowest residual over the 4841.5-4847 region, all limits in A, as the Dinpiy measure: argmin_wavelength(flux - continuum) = 4844.27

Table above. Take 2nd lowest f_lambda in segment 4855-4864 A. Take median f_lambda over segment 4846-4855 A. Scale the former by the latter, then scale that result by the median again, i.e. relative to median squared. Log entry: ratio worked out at 0.0402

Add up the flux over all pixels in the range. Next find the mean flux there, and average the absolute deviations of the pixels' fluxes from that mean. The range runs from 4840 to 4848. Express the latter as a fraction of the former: 0.0056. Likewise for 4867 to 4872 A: 0.0067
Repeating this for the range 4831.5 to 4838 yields 0.0070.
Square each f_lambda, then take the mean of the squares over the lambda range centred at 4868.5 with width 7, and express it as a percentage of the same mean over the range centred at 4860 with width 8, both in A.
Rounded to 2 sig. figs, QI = 91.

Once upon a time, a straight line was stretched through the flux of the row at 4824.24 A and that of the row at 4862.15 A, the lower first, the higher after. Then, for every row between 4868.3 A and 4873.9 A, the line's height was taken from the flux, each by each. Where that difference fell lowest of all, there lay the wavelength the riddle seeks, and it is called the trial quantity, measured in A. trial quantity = 4872.24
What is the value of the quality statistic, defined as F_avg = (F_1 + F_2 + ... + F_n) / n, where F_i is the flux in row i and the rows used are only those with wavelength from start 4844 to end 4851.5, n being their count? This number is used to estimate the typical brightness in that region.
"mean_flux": 22.0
